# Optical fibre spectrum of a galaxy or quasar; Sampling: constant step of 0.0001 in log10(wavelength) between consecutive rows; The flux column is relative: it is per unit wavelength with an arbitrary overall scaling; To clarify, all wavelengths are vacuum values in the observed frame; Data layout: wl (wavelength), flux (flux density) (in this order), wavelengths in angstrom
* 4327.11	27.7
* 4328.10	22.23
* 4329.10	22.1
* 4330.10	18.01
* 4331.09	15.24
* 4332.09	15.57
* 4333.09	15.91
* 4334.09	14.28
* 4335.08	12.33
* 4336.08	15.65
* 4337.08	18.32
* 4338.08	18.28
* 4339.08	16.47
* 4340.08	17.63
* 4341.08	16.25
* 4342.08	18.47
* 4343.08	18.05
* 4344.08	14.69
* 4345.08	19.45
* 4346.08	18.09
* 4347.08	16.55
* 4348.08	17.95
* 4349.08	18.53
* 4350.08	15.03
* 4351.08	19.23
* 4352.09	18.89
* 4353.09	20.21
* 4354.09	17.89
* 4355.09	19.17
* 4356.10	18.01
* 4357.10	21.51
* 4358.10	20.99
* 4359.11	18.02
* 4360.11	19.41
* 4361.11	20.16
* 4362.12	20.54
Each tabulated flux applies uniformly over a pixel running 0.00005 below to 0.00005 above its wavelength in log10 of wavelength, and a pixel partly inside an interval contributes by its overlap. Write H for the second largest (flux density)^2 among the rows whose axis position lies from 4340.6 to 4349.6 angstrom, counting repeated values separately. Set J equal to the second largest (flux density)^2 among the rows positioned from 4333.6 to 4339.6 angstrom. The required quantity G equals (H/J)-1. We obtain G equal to 0.03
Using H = 343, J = 334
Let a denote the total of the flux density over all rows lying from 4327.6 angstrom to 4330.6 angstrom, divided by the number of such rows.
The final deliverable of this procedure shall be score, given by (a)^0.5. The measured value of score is 4.56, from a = 20.8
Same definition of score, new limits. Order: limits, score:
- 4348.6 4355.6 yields 4.29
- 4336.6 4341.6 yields 4.17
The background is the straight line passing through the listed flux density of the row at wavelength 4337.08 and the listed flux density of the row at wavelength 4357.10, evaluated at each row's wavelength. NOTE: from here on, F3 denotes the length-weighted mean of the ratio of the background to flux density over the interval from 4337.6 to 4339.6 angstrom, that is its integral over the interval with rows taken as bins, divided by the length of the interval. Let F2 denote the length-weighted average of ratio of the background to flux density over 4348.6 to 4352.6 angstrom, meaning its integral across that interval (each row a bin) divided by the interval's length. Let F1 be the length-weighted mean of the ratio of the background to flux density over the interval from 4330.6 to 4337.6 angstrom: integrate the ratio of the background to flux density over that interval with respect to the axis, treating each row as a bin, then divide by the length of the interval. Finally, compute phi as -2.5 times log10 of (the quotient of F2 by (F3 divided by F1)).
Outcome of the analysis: -0.26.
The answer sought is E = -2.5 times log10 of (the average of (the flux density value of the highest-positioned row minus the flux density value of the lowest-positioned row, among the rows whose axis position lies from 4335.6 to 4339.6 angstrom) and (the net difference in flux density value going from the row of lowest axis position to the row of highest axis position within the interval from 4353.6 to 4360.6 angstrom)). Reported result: -0.2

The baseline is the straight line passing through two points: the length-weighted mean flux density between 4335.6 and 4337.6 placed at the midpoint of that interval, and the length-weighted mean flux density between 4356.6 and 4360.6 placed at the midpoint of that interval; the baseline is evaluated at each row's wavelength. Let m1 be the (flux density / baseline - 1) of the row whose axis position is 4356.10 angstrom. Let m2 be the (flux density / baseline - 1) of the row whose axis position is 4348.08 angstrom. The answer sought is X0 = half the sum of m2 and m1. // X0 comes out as -0.06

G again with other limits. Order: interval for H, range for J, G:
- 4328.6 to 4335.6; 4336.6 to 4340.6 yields -0.03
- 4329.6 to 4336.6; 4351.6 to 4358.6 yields -0.43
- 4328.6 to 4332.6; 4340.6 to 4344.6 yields 0.00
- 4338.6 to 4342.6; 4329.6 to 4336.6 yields 0.23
